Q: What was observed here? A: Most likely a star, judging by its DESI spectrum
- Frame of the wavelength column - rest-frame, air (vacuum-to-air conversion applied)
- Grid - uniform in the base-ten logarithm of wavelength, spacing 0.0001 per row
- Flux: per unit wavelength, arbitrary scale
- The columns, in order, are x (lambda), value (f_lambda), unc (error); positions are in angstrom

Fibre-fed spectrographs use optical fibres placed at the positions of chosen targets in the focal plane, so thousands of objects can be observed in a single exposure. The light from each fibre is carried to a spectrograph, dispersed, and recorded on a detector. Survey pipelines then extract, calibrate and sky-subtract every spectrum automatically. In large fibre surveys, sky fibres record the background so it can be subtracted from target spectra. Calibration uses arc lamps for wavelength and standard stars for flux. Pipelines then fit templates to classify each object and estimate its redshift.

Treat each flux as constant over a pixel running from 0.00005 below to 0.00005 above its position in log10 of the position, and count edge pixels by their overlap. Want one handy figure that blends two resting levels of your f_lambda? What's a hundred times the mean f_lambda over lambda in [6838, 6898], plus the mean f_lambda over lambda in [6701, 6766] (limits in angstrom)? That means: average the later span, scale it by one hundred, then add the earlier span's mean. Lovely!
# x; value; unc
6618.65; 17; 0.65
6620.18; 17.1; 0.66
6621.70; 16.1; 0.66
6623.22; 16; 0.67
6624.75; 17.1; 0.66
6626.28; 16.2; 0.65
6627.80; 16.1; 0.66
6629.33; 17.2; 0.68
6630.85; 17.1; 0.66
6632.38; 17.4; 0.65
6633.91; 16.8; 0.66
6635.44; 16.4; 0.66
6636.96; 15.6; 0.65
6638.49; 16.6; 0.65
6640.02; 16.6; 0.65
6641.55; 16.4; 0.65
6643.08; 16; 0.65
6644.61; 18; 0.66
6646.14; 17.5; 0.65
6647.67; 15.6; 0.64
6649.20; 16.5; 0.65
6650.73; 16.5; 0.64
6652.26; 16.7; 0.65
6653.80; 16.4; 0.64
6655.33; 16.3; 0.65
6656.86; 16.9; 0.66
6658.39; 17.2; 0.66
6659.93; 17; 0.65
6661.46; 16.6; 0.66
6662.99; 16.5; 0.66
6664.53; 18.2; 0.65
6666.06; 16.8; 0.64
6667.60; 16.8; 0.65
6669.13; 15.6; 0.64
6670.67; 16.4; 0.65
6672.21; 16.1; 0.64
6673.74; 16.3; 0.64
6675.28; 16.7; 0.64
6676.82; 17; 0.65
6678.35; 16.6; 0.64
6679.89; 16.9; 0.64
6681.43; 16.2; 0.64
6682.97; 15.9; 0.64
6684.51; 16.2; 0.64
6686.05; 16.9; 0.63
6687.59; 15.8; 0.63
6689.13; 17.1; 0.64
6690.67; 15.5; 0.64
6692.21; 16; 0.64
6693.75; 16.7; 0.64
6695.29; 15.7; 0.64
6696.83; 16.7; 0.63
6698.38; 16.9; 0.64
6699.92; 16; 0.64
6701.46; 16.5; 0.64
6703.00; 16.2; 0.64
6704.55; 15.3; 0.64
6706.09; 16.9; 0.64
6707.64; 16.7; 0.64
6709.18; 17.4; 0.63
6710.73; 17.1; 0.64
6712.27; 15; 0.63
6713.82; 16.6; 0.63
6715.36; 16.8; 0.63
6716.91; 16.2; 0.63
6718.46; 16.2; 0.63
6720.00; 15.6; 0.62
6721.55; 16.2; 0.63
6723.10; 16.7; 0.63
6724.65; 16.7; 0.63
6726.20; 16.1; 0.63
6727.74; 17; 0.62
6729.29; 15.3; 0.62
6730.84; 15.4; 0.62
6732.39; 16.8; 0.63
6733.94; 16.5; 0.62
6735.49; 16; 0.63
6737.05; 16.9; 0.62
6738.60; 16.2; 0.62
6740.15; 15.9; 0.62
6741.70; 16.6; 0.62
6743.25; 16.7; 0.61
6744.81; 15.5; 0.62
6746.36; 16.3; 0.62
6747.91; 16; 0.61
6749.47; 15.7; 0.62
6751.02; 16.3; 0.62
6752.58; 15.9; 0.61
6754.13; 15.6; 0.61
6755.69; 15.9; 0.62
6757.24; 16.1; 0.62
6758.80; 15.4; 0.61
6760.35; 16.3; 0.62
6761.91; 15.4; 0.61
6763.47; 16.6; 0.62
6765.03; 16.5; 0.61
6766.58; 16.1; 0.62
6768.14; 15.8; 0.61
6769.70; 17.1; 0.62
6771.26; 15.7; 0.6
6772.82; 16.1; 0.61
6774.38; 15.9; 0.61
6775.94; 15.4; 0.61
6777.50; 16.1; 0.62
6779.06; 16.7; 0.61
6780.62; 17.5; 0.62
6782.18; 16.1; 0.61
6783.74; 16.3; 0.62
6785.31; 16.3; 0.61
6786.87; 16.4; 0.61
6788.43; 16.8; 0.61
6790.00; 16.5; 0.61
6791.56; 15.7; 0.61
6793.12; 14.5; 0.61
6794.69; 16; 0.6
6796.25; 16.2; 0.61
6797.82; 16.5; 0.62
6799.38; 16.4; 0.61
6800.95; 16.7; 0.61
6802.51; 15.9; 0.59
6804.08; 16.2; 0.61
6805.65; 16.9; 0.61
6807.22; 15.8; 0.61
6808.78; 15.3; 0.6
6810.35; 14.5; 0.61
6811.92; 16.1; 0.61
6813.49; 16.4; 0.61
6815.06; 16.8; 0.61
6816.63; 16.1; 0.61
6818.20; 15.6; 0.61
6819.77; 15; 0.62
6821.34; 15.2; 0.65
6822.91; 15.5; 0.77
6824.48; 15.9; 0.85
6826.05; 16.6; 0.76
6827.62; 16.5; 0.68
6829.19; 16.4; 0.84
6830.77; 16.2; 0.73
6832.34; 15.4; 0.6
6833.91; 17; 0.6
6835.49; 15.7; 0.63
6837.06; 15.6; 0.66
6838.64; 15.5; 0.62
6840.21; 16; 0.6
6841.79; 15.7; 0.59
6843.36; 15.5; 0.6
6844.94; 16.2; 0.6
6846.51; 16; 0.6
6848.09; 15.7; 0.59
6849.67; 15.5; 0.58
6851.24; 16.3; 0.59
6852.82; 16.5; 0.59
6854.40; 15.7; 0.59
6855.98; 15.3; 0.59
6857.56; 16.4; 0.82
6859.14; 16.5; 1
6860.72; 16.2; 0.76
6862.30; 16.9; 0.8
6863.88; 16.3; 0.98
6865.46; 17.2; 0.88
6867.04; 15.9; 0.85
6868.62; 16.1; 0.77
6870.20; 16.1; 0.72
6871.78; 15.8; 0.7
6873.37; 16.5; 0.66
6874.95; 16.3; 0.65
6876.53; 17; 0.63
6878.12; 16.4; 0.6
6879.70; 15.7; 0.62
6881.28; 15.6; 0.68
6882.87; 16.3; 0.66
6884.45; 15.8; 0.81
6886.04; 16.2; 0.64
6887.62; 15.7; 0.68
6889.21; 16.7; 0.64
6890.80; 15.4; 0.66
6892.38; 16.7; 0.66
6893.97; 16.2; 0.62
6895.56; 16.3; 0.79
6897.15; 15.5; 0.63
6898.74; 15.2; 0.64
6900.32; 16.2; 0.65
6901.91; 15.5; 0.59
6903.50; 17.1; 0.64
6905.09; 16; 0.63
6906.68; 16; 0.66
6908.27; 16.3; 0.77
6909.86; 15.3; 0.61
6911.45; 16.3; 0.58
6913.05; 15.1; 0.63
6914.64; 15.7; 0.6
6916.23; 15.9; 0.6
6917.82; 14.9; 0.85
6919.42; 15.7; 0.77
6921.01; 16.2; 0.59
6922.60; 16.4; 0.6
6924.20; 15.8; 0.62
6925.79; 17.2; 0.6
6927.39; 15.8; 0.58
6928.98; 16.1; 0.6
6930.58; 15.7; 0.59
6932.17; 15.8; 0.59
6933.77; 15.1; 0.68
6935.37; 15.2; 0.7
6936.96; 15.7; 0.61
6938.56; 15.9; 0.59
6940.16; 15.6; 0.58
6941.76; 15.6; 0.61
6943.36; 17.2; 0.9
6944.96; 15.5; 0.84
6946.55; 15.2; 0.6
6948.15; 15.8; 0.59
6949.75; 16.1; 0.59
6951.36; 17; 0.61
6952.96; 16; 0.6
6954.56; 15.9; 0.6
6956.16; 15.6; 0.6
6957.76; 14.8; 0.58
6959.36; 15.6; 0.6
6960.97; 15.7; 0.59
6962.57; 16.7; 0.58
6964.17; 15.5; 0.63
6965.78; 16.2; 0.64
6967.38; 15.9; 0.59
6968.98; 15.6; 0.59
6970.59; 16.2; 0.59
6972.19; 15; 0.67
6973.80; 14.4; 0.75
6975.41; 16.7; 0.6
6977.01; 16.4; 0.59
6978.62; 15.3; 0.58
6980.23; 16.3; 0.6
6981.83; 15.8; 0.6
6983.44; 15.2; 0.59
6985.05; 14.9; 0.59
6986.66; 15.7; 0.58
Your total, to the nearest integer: 1626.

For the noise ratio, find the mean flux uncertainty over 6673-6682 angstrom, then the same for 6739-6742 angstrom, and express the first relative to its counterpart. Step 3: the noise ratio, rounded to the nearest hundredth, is 1.03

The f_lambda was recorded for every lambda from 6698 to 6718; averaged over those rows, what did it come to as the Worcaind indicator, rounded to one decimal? 16.4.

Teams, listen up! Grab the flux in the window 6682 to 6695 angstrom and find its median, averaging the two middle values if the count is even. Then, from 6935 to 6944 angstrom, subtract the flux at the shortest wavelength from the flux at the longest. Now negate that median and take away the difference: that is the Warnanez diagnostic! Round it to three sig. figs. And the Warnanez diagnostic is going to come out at -18.1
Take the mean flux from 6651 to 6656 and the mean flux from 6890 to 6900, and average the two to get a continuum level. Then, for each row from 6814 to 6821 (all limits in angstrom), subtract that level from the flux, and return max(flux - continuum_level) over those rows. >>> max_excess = 0.6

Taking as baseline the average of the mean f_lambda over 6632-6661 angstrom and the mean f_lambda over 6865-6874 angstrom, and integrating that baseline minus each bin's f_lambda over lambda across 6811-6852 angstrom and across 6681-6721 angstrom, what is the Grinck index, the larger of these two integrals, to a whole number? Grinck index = 21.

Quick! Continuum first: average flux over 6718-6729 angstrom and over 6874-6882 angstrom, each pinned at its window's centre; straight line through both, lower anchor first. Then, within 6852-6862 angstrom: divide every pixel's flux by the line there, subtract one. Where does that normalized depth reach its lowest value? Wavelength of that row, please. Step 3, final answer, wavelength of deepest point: 6855.98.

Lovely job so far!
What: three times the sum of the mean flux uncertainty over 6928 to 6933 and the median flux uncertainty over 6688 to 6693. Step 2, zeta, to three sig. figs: 3.70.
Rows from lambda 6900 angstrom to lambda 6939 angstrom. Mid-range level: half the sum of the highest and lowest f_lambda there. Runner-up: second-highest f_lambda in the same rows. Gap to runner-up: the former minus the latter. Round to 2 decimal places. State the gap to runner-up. -1.05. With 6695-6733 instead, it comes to -0.90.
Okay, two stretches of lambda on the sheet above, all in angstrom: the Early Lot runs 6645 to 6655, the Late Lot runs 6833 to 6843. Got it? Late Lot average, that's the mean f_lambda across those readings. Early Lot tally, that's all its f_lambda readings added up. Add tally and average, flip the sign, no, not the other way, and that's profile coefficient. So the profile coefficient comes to -115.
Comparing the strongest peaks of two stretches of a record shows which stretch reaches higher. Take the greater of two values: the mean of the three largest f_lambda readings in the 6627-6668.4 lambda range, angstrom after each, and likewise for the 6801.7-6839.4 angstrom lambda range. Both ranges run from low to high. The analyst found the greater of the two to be 17.9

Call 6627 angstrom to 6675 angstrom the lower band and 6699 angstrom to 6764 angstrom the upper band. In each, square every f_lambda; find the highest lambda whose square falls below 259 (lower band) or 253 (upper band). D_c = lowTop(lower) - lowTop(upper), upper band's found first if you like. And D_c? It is -92.8 angstrom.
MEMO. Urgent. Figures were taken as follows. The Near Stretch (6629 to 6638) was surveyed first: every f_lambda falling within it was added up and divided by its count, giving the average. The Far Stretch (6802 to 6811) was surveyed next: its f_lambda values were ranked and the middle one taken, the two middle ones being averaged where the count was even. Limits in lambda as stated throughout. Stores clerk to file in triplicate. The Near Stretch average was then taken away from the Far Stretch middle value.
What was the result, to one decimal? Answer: -0.9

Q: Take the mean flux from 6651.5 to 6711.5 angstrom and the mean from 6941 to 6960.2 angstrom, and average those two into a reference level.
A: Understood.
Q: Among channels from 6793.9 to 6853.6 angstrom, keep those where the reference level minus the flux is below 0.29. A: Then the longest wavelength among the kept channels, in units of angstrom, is 6852.82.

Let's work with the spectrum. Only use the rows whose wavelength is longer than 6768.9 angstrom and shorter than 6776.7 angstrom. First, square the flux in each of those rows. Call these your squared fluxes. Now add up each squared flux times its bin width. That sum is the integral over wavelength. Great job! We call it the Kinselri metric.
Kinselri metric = 2009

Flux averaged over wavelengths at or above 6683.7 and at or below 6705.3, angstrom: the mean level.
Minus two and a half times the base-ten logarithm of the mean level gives -3.03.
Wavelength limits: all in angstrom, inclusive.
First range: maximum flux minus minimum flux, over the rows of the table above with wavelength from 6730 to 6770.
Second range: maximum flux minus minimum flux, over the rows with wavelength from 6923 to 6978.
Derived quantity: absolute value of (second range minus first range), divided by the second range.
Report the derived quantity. 0.39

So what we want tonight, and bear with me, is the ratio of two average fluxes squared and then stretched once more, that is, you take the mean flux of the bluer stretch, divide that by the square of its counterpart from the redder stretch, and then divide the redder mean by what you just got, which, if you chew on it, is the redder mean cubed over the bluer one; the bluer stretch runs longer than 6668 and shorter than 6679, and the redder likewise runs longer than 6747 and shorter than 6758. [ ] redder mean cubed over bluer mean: 247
